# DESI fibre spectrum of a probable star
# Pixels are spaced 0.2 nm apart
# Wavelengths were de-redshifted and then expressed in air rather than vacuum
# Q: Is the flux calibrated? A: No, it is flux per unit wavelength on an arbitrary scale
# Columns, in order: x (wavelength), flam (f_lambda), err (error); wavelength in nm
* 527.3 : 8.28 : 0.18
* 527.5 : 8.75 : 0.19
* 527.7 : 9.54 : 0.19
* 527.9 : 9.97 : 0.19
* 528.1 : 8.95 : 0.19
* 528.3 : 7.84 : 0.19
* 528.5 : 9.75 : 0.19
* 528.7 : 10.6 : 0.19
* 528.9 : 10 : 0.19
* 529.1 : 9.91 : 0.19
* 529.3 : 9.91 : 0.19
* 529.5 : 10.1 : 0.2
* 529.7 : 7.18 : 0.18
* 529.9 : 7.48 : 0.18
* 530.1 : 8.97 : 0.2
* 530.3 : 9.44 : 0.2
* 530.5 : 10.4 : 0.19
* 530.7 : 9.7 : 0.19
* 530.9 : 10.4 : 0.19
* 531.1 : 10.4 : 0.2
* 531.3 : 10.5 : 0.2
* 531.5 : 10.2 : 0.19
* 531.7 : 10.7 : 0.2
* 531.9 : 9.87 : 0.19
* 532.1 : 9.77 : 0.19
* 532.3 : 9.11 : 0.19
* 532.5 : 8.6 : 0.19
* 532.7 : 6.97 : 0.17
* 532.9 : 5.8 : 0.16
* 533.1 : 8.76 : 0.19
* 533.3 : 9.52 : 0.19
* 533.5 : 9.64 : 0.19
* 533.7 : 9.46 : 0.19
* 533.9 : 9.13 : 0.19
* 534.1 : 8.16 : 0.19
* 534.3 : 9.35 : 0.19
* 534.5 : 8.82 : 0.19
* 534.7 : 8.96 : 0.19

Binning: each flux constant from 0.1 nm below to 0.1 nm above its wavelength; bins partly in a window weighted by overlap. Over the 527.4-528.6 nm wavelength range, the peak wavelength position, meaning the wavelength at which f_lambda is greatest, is 527.9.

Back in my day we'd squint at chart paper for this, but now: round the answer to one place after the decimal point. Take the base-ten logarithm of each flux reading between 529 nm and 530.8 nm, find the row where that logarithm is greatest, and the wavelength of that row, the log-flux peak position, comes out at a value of 530.5 nm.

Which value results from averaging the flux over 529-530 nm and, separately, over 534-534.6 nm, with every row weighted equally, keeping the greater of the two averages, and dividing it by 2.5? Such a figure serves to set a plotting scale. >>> 3.6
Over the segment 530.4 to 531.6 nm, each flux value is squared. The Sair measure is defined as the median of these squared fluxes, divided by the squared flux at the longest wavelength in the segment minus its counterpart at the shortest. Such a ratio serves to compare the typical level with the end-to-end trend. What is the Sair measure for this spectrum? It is -26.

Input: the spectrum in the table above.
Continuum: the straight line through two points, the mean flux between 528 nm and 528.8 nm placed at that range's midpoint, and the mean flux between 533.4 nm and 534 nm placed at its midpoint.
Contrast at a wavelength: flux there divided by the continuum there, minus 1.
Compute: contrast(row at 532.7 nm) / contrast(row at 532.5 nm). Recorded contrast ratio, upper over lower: 3.1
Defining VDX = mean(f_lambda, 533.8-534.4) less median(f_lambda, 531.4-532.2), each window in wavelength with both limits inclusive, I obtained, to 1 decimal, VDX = -1.2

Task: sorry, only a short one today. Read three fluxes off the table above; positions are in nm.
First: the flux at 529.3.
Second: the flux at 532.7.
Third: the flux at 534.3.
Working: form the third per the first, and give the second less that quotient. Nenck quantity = 6.0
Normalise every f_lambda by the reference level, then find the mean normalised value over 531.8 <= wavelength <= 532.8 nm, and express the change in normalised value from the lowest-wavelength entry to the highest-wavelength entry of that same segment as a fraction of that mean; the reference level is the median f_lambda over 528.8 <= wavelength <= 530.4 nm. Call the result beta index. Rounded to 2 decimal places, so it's -0.33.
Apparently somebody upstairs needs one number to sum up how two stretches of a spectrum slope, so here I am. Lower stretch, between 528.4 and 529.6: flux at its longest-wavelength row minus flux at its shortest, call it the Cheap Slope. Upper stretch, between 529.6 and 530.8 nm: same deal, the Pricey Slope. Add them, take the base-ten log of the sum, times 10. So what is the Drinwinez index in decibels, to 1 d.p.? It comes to 4.6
